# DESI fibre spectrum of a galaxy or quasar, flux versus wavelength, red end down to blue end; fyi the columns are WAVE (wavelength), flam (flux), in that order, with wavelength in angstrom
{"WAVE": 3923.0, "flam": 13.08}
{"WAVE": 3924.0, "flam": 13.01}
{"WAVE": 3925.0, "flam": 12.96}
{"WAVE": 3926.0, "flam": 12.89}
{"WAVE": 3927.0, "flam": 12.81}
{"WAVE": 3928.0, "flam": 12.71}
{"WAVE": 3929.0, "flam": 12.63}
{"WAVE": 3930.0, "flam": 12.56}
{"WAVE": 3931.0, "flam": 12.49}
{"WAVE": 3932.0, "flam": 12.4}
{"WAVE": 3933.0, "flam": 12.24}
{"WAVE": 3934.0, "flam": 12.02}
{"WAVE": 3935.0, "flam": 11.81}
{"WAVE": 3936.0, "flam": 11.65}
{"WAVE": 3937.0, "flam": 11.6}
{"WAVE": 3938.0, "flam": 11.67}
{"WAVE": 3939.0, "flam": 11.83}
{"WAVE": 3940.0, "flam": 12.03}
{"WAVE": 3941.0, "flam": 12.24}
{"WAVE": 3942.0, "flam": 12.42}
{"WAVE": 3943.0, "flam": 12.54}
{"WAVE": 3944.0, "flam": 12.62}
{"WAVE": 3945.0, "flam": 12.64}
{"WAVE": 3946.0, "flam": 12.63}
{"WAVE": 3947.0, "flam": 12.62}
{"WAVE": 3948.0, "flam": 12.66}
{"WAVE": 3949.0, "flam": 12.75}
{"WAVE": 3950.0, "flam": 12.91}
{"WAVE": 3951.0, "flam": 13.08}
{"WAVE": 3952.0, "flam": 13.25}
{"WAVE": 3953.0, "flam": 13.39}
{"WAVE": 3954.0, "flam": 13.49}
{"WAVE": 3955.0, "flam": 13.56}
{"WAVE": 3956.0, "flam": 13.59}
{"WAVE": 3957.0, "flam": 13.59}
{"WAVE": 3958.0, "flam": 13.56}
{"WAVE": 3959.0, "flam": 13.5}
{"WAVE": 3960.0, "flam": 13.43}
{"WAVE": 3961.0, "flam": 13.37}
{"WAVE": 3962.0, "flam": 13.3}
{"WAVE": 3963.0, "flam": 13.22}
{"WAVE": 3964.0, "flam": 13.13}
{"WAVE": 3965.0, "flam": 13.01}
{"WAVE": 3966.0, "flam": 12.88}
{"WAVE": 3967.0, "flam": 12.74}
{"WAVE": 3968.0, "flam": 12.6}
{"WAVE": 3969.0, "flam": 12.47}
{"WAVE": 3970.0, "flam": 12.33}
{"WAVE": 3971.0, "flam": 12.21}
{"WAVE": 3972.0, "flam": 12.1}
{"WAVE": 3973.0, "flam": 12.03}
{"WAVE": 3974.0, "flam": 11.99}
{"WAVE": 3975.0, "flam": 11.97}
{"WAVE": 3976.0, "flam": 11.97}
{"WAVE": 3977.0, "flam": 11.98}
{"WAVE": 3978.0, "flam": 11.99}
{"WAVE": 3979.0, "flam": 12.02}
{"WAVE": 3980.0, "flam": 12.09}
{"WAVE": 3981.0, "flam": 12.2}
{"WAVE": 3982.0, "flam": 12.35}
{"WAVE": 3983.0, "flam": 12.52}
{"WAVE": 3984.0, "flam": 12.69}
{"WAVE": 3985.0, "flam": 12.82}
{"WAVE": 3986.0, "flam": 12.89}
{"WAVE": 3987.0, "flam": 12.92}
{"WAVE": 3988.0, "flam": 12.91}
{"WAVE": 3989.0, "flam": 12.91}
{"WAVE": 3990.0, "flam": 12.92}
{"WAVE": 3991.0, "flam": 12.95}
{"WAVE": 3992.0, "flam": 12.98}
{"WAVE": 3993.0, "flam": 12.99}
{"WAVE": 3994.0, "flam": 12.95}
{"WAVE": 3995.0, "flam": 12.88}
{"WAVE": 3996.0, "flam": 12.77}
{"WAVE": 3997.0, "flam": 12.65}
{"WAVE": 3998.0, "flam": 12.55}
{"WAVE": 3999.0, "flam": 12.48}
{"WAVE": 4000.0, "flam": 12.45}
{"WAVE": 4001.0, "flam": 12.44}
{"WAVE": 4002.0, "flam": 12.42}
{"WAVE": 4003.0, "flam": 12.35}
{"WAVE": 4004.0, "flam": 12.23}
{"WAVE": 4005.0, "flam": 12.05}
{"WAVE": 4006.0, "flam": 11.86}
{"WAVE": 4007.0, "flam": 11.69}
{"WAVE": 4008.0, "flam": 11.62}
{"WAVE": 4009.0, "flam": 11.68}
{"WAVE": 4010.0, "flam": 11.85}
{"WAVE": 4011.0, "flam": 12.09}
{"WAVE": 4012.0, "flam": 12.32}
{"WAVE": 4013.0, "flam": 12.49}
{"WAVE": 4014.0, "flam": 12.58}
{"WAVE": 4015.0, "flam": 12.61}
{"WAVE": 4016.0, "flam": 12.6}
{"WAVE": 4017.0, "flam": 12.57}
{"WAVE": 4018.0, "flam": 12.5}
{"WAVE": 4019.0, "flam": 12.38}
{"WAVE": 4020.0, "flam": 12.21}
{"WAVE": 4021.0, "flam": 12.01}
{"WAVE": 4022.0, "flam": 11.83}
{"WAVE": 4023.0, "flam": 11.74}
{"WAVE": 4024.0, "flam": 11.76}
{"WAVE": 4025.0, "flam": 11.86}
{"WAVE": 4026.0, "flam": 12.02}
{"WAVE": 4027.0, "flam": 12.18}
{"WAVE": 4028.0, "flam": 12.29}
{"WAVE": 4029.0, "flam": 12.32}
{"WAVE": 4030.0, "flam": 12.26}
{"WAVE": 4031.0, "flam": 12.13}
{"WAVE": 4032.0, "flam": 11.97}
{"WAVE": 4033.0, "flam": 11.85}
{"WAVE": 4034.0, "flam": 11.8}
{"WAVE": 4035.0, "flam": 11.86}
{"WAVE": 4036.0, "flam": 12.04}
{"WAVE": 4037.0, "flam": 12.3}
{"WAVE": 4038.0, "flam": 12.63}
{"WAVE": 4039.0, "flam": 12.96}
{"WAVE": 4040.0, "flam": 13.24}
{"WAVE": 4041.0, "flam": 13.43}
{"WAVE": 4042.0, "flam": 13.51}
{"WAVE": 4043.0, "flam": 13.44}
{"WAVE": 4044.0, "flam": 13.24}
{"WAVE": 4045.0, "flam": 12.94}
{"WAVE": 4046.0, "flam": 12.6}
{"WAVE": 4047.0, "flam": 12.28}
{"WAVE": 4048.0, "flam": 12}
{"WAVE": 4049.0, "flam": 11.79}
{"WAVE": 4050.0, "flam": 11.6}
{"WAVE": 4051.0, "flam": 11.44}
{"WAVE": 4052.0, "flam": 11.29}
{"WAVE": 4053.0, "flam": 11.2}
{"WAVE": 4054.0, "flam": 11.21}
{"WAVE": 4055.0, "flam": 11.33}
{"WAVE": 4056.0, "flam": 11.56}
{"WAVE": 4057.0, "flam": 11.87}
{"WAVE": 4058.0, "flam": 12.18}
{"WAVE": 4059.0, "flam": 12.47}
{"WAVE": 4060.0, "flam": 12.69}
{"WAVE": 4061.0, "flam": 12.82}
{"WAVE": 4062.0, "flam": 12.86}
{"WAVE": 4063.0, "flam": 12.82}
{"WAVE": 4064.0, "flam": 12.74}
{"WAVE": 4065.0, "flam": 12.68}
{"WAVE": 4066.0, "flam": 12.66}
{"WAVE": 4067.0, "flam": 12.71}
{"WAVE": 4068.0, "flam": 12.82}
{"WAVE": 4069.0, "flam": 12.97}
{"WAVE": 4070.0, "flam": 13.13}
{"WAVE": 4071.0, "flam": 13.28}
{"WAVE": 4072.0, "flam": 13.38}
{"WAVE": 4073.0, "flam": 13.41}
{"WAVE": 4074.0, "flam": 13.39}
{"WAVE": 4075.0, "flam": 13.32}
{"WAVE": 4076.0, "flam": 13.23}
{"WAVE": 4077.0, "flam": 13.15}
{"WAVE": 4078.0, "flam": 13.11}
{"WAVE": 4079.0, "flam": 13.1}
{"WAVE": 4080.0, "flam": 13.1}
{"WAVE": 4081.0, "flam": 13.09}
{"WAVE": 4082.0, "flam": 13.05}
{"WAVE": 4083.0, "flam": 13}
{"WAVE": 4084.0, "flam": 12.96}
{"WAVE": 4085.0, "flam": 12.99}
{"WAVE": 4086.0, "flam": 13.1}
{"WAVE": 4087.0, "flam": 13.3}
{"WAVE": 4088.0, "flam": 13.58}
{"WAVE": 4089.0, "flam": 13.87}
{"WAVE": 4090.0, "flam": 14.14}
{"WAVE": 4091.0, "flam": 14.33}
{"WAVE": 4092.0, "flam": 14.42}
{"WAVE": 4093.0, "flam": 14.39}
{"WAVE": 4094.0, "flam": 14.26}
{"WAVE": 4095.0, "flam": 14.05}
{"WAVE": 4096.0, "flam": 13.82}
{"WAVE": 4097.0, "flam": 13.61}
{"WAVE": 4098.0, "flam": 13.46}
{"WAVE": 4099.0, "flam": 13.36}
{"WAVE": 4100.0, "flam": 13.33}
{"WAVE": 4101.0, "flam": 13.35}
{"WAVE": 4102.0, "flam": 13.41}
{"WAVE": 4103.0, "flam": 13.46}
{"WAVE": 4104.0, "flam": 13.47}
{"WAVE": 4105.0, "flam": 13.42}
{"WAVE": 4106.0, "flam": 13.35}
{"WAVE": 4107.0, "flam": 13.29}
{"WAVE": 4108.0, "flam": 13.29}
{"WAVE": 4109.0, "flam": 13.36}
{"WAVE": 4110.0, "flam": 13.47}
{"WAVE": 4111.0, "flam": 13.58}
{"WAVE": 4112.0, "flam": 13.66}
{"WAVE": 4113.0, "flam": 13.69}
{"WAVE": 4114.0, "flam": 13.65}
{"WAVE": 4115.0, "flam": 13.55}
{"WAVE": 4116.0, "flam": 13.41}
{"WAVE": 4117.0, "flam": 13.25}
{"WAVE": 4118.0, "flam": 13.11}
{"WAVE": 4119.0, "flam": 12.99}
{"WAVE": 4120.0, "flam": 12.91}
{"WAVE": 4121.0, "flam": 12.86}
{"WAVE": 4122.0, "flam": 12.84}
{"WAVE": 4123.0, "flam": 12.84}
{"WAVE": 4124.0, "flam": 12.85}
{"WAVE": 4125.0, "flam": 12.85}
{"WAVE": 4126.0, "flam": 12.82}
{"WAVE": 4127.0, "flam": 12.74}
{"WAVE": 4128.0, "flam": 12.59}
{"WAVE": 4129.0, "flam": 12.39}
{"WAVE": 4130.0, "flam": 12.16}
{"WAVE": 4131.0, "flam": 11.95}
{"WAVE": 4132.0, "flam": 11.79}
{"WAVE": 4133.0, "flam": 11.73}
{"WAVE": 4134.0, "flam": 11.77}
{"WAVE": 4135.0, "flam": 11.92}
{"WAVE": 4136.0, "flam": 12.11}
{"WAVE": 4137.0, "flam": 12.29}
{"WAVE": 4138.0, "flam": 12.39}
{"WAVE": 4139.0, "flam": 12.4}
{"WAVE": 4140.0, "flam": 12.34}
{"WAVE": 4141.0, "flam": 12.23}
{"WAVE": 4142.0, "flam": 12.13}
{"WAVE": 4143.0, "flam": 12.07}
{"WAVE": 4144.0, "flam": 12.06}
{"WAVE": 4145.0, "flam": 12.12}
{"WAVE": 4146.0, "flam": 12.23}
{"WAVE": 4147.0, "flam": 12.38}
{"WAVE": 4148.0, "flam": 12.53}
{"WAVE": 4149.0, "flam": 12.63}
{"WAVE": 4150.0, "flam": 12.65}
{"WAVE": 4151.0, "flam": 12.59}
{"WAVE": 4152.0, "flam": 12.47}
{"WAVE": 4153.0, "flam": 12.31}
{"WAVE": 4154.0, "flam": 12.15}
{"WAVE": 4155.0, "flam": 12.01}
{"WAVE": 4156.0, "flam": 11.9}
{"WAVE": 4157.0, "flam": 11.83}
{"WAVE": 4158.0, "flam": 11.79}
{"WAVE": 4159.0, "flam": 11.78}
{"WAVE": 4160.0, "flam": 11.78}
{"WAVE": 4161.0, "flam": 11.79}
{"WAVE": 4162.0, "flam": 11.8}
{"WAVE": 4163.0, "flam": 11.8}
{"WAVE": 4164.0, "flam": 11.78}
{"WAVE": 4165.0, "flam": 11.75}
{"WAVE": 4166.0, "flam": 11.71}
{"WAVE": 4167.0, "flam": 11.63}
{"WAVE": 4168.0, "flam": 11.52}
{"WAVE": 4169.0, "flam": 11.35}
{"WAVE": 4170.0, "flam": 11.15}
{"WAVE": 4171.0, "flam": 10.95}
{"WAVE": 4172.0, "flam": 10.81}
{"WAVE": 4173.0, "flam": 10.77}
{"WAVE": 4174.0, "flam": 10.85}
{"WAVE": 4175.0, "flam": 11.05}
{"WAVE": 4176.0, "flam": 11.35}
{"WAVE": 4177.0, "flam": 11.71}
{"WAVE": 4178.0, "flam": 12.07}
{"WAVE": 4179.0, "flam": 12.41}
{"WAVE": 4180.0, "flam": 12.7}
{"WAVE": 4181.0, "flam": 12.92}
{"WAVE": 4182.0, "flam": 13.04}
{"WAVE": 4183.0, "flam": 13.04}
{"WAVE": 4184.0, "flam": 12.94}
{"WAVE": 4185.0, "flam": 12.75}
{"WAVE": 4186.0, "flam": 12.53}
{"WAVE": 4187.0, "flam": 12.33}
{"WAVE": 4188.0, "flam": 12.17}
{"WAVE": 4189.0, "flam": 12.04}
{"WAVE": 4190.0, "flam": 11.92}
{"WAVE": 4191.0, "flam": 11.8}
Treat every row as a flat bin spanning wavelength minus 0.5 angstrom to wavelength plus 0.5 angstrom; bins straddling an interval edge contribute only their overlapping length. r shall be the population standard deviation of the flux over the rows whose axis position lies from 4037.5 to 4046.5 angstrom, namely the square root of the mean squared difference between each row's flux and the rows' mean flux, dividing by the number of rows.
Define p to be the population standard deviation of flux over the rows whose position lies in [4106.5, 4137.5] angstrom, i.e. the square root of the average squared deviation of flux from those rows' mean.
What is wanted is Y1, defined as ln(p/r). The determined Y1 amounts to 0.6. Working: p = 0.61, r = 0.32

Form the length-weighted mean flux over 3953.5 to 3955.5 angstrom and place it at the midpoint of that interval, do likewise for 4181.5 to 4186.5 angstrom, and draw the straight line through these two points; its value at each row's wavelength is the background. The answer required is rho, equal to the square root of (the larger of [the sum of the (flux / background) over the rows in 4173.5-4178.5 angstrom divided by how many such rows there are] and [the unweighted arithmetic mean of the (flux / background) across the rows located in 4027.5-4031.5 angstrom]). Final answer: 0.959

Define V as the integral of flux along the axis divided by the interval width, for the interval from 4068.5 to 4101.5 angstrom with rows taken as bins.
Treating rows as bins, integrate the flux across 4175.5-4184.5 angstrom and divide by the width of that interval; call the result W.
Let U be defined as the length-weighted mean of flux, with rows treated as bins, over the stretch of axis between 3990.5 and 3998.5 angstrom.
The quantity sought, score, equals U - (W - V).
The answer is 13.8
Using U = 12.8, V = 13.5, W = 12.5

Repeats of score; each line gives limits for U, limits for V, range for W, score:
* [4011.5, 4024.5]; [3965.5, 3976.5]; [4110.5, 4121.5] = 11.2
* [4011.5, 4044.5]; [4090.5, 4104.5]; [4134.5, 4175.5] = 14.3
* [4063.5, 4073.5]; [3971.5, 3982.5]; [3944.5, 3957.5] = 12.0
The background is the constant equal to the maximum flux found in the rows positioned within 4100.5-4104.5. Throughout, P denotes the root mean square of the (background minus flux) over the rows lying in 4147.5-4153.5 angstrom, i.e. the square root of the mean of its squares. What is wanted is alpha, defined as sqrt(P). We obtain 1.0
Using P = 0.9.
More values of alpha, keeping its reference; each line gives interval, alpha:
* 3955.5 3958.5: 0.3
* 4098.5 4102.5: 0.3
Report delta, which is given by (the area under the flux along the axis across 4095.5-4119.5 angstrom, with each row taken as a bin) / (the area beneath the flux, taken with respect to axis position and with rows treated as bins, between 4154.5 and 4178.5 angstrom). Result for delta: 1.16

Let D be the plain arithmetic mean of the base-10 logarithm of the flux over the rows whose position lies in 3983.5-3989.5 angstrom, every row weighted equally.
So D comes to 1.11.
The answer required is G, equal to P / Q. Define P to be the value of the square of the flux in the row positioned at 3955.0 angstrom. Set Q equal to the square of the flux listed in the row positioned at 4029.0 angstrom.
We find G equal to 1.21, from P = 184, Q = 152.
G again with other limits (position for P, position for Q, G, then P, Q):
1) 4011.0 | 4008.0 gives 1.08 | 146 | 135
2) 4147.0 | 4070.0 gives 0.89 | 153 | 172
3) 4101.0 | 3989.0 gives 1.07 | 178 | 167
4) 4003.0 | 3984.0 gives 0.95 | 153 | 161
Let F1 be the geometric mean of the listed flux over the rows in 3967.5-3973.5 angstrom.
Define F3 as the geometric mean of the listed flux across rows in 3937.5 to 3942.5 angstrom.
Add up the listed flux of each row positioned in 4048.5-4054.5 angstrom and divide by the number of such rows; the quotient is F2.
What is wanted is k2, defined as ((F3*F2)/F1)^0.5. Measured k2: 3.3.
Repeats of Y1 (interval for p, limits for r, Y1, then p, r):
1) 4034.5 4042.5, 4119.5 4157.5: 0.5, 0.60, 0.35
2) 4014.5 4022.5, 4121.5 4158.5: -0.2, 0.28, 0.34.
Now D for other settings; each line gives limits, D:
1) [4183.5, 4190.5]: 1.09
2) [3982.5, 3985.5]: 1.10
